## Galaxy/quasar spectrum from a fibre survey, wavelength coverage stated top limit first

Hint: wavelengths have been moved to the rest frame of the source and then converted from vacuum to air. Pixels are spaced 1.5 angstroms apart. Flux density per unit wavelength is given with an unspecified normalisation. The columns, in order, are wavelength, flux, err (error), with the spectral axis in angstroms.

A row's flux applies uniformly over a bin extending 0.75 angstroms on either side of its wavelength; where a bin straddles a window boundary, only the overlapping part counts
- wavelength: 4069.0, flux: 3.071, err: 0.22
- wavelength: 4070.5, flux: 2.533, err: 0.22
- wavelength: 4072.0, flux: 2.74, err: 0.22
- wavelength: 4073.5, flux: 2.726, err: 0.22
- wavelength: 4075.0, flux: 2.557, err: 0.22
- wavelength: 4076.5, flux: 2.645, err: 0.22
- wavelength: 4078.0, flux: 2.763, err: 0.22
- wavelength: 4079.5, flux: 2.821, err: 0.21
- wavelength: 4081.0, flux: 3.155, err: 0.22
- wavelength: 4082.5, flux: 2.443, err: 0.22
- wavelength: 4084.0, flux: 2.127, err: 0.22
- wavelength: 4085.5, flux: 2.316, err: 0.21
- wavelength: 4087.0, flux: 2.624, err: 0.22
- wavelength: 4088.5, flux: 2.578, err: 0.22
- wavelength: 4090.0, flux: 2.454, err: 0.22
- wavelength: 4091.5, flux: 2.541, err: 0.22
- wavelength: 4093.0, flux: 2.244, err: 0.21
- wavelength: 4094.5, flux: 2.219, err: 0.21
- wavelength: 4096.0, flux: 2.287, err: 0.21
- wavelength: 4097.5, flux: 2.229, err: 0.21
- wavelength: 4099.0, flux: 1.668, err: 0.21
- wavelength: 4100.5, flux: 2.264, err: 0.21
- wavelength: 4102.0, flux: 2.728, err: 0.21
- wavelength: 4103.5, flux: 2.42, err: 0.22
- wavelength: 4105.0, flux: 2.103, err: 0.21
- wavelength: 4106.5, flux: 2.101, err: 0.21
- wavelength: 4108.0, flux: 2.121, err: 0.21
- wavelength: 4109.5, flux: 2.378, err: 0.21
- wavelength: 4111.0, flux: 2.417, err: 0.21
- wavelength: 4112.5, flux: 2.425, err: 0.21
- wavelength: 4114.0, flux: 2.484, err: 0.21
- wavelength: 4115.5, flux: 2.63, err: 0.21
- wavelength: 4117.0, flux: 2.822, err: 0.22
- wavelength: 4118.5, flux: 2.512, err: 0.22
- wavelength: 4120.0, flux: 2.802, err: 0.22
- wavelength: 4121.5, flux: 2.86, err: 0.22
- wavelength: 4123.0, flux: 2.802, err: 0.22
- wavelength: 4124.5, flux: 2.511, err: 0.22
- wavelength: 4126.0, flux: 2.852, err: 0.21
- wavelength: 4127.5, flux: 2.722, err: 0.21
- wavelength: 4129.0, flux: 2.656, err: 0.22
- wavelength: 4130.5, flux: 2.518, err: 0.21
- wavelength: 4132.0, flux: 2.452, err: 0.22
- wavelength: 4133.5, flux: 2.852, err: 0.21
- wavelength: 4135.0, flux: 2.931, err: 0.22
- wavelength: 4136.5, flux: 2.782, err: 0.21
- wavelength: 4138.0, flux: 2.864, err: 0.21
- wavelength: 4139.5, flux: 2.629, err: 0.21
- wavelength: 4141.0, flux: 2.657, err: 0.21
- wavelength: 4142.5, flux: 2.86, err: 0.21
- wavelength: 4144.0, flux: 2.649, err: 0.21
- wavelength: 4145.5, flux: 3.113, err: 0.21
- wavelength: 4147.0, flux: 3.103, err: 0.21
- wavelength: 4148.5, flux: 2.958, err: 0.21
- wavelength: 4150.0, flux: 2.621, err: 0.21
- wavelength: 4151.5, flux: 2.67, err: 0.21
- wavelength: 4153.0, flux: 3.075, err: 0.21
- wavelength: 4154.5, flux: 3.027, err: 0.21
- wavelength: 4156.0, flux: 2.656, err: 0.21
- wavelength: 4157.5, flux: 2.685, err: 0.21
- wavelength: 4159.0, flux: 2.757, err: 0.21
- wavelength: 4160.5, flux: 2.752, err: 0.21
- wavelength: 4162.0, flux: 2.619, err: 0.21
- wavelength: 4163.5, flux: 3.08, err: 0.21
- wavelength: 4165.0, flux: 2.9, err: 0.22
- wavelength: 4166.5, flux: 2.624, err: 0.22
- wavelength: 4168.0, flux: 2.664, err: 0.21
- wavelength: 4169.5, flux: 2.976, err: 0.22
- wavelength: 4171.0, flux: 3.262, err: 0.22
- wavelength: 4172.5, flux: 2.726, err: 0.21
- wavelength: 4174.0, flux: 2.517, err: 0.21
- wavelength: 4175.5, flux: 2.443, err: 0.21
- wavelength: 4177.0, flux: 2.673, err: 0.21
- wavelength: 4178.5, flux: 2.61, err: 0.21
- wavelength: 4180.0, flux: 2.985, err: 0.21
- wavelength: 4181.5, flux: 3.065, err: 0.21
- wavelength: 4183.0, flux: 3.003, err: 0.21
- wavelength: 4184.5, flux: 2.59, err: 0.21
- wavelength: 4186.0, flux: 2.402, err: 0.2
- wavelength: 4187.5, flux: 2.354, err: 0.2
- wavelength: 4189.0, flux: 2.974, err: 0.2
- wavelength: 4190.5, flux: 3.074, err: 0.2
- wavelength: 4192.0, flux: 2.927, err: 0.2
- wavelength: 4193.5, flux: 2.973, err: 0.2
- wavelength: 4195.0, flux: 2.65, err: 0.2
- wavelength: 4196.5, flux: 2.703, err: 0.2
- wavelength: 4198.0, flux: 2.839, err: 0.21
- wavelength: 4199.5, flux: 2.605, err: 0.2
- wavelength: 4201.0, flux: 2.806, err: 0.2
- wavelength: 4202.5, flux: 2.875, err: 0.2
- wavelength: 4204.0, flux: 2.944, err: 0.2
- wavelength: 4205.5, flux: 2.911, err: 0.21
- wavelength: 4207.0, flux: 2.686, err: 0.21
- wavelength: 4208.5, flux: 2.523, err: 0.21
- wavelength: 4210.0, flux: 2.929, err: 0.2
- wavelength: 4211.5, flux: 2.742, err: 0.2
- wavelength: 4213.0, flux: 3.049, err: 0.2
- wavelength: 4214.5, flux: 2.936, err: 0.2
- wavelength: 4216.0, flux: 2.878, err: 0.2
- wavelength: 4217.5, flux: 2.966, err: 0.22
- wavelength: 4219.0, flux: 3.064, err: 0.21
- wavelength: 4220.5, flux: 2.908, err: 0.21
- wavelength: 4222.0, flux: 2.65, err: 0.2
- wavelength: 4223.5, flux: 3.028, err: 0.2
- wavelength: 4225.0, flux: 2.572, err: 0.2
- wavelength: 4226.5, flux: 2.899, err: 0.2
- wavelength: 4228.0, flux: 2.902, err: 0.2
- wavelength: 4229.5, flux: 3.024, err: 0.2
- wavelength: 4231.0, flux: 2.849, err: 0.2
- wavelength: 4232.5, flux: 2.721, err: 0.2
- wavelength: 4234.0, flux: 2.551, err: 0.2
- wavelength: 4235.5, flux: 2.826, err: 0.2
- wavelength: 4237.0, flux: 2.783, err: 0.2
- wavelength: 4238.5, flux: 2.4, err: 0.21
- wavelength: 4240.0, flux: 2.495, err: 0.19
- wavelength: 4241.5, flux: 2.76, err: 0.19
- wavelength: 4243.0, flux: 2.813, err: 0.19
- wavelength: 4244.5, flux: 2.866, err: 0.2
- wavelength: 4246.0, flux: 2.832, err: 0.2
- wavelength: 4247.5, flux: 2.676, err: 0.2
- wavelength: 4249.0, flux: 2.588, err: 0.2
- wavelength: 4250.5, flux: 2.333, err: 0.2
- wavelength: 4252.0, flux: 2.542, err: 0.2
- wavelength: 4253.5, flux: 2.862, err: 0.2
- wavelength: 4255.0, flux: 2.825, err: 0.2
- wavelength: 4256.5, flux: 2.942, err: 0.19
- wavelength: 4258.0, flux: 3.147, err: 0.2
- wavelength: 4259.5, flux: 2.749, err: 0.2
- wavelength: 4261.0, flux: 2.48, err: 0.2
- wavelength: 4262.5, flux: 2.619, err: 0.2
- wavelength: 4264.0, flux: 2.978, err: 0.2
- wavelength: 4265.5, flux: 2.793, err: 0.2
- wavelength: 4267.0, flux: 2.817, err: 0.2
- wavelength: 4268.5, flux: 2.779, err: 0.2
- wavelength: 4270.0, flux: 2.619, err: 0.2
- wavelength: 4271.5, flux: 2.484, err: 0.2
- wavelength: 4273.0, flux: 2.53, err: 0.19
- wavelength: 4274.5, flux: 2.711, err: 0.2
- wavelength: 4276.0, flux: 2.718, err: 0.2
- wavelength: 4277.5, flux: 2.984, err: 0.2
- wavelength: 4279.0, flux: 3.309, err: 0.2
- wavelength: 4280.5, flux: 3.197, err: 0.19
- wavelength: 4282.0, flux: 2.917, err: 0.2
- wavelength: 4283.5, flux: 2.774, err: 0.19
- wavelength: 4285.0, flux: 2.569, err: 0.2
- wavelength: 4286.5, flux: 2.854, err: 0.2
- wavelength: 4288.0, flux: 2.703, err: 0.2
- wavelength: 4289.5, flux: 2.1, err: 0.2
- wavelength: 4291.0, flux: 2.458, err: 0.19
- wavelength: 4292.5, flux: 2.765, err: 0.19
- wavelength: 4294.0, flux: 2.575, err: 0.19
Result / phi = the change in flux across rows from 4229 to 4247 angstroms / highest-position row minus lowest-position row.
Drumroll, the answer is -0.19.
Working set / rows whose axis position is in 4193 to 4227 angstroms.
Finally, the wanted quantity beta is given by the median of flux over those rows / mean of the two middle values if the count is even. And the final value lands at 2.88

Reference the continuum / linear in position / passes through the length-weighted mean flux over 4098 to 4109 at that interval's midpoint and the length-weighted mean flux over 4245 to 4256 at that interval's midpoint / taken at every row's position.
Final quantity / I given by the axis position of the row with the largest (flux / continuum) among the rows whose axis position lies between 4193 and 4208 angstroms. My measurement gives 4193.5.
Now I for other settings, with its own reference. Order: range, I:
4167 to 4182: 4171.0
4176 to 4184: 4181.5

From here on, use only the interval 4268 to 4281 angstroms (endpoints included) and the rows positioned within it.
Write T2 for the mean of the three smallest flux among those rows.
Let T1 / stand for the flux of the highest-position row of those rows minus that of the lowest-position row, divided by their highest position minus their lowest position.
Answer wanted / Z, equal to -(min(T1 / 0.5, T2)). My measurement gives -0.07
